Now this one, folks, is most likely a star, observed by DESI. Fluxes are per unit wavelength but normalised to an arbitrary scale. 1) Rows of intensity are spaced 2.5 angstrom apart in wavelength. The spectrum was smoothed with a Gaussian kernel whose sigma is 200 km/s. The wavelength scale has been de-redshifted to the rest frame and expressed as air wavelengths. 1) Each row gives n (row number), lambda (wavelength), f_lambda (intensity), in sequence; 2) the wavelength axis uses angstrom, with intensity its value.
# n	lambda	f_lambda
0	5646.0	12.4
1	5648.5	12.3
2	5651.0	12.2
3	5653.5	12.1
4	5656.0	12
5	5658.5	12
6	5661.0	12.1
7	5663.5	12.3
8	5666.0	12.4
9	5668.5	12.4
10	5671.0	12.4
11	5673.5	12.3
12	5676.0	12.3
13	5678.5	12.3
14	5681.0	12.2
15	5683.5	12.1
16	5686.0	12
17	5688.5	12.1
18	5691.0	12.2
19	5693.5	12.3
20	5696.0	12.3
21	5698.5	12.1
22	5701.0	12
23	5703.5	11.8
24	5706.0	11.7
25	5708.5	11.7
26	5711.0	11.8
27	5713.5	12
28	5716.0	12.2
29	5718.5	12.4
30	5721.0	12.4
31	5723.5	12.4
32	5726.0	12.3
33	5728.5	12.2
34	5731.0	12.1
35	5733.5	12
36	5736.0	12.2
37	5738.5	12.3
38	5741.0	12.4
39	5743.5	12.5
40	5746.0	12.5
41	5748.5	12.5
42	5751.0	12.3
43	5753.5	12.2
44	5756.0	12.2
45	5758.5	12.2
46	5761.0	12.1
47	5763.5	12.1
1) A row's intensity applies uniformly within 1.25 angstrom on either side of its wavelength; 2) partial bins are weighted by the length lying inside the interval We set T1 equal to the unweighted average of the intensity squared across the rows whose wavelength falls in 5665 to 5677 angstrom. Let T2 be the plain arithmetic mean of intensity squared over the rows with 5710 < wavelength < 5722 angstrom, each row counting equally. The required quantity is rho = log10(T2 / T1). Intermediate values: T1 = 153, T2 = 148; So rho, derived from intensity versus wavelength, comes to -0.014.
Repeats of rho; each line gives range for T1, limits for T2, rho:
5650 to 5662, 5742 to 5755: 0.023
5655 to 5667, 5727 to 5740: 0.000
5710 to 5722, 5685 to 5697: 0.001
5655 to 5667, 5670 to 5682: 0.010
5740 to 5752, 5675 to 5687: -0.018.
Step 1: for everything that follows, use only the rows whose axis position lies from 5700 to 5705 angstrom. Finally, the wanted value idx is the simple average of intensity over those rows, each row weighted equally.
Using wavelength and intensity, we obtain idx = 11.9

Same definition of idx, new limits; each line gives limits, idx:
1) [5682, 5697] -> 12.2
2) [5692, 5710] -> 12.0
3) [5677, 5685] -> 12.2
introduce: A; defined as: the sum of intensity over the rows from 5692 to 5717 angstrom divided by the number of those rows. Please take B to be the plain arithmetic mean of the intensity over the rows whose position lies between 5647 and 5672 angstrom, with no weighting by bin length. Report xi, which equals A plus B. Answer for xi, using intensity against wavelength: 24.2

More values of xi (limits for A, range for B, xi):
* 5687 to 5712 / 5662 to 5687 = 24.3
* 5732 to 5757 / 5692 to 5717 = 24.3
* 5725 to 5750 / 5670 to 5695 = 24.5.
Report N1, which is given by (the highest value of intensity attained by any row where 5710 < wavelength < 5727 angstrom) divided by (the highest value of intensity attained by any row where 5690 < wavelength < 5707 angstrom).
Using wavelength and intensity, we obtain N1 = 1.01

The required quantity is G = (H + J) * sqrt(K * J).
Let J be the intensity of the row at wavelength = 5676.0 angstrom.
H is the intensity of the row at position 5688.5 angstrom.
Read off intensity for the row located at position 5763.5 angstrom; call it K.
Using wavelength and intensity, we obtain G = 298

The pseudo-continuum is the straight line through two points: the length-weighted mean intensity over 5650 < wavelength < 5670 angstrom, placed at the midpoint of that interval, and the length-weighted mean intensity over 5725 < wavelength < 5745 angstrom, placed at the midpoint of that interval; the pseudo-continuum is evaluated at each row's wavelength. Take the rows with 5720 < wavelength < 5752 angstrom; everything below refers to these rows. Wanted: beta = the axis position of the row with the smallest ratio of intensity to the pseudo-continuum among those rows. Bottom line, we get 5733.5 angstrom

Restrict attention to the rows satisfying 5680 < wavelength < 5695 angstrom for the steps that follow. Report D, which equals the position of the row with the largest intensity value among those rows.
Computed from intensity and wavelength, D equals 5693.5 angstrom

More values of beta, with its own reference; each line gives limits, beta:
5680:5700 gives 5686.0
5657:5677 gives 5658.5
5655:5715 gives 5708.5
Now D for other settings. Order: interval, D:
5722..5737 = 5723.5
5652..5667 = 5666.0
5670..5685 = 5671.0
